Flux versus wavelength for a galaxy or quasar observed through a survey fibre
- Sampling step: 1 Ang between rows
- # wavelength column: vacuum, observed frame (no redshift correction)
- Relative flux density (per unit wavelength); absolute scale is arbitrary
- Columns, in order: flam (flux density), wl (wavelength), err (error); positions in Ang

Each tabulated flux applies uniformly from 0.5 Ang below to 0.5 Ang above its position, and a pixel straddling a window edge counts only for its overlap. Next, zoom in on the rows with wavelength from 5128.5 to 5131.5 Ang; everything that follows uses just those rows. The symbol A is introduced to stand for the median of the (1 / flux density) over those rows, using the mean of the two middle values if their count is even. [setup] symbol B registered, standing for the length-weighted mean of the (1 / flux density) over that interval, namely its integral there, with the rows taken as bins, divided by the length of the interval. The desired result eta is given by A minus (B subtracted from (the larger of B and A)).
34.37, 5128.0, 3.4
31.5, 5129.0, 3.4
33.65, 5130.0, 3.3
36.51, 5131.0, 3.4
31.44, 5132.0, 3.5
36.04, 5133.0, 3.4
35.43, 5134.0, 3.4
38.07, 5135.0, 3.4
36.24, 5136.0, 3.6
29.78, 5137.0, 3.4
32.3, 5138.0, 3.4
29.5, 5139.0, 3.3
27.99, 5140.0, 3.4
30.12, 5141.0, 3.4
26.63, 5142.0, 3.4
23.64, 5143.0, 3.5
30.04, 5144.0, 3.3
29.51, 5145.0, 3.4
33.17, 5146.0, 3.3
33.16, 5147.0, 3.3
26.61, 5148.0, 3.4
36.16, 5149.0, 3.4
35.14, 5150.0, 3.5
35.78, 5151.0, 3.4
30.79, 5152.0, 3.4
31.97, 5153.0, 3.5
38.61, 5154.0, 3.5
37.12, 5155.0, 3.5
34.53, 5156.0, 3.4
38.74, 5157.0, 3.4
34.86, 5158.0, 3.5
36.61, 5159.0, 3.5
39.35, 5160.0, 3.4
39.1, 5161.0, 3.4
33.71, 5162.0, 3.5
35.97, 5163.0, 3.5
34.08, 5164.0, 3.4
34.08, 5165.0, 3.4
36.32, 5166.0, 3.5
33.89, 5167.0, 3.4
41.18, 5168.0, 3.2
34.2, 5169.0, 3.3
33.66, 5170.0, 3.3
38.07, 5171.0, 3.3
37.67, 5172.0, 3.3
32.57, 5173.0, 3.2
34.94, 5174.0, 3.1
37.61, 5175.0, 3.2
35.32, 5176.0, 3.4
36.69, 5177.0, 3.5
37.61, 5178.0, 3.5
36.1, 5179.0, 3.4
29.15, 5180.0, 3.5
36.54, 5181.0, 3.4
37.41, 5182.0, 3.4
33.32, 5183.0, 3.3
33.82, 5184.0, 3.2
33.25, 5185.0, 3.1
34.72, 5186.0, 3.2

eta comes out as 0.0296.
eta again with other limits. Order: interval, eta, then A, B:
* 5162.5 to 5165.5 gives 0.0288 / 0.0293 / 0.0288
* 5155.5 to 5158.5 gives 0.0278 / 0.0287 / 0.0278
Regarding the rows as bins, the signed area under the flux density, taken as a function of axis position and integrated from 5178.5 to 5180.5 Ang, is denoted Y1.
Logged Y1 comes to 65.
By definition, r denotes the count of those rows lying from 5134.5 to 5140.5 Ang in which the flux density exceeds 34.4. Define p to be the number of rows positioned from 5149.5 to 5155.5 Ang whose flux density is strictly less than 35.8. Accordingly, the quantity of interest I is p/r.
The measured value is 2.0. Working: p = 4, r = 2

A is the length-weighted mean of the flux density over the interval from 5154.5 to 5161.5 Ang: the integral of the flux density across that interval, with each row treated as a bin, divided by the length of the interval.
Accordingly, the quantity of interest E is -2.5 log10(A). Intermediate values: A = 37.2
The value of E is -3.93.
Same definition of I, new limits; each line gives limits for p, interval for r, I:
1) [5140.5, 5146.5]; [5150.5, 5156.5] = 1.5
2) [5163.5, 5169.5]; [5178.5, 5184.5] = 1.3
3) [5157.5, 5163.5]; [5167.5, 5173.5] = 0.7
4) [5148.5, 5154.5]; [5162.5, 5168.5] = 1.3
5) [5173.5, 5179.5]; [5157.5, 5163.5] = 0.4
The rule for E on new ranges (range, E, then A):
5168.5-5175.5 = -3.88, 35.5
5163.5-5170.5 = -3.87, 35.3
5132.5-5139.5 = -3.83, 33.9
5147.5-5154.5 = -3.82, 33.6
